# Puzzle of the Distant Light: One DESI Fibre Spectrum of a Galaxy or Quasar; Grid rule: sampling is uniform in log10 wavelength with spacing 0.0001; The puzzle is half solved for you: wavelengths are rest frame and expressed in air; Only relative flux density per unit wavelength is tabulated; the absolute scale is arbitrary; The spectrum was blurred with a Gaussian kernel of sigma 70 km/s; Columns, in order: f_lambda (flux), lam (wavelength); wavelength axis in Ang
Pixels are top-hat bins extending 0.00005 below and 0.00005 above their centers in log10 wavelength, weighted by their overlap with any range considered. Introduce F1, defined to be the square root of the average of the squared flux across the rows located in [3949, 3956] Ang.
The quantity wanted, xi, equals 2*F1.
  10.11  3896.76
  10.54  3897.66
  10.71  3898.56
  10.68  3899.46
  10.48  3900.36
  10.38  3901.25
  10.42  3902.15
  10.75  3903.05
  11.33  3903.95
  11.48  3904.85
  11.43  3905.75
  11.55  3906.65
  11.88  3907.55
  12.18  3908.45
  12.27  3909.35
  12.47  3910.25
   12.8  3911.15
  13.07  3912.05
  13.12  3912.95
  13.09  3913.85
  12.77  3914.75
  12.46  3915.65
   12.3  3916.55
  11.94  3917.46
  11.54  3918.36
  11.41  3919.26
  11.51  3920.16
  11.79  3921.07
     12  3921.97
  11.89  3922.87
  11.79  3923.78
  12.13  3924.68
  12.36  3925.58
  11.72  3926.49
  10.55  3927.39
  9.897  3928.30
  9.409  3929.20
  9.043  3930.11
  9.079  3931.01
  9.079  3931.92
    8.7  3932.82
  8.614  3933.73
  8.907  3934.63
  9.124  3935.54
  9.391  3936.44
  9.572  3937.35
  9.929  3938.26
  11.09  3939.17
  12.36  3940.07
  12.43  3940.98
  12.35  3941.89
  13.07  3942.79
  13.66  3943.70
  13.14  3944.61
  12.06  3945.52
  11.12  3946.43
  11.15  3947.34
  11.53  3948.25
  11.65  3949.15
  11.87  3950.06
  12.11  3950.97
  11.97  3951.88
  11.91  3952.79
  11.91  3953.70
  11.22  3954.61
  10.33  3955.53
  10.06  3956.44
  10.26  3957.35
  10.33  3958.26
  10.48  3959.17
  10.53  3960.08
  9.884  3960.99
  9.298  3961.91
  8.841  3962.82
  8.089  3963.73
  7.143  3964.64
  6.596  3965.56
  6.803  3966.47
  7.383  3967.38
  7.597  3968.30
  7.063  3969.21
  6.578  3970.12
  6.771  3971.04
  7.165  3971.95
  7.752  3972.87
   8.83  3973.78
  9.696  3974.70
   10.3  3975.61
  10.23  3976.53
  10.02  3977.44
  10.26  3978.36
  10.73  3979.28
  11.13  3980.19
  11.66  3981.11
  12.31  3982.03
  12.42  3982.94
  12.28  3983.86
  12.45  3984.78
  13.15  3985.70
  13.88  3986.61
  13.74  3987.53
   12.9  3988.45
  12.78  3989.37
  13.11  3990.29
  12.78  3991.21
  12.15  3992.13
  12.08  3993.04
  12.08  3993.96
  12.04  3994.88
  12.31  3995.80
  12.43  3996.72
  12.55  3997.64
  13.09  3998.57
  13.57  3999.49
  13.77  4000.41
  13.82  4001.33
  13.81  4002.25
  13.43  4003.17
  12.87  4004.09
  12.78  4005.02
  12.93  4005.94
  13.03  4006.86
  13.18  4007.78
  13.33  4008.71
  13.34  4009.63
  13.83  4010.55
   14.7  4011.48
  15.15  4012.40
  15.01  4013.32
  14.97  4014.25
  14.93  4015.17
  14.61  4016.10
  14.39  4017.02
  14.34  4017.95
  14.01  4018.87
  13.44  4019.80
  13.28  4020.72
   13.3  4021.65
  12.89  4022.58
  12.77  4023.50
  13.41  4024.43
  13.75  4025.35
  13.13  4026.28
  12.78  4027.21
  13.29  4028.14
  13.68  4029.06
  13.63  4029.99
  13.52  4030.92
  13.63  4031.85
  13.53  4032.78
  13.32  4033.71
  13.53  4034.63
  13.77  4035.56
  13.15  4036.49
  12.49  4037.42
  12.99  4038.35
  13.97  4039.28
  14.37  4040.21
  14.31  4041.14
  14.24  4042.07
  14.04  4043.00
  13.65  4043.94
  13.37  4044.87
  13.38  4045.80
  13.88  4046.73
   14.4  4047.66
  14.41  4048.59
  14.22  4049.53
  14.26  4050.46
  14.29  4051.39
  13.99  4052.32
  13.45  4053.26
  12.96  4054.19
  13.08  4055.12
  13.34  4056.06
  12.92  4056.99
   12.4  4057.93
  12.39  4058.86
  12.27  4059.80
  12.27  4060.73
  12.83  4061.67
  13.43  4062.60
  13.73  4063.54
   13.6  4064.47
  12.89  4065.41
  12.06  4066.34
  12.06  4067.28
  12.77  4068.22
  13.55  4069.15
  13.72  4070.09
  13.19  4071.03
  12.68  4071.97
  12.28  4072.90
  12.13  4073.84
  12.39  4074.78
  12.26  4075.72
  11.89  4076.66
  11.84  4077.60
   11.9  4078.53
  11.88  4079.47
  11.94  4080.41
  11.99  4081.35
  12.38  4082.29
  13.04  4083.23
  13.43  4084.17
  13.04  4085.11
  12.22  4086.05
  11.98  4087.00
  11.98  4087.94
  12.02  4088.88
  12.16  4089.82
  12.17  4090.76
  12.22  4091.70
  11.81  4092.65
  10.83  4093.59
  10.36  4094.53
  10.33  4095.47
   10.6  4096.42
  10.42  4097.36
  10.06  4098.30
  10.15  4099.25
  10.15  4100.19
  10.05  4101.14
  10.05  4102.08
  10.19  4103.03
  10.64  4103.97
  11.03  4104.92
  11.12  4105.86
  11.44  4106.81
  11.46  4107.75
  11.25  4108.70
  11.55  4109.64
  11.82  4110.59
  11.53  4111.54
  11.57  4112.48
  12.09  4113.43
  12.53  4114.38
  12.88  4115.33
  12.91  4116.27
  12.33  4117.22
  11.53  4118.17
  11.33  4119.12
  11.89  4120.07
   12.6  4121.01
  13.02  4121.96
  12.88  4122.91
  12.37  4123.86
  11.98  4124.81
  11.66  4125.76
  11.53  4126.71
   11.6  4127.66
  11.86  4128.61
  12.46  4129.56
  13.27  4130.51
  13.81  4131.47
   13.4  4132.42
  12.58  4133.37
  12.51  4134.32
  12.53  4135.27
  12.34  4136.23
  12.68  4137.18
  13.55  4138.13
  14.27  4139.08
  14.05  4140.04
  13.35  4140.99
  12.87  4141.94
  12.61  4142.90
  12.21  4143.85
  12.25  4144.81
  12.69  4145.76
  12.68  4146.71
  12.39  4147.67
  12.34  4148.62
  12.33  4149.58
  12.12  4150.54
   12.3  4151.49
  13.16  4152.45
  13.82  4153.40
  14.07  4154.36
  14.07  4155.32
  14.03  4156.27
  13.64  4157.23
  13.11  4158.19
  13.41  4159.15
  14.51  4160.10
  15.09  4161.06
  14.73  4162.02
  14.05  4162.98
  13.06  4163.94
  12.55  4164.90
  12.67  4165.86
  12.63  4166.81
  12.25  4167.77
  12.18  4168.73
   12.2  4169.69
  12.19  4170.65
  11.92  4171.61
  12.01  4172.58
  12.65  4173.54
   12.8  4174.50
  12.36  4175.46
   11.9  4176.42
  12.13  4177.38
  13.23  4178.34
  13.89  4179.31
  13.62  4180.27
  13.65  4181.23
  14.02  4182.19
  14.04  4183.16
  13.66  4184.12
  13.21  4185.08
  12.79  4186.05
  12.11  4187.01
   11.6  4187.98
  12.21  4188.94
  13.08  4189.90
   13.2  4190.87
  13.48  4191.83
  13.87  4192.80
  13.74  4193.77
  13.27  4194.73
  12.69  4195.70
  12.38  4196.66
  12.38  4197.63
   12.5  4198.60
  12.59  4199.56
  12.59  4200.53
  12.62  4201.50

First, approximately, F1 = 11.6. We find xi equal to 23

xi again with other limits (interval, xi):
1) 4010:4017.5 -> 29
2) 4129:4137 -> 26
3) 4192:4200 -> 26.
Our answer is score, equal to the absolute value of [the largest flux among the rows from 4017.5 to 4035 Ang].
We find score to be 14.3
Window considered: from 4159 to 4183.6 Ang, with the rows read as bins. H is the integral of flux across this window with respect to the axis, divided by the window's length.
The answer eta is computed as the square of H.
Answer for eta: 171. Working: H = 13.1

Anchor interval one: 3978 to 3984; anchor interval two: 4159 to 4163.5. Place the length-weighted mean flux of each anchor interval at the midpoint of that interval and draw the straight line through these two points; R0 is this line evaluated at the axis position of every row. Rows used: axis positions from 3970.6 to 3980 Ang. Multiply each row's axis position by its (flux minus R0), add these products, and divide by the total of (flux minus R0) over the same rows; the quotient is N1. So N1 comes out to 3973.7 Ang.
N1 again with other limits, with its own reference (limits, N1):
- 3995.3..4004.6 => 4000.6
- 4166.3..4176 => 4171.1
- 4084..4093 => 4089.5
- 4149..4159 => 4152.6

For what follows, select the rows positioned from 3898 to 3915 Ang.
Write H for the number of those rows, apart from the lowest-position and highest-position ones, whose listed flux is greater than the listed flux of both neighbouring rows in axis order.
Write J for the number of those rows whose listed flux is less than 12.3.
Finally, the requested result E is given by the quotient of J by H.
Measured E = 6.5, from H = 2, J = 13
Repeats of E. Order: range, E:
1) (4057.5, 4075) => 3.0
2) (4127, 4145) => 1.3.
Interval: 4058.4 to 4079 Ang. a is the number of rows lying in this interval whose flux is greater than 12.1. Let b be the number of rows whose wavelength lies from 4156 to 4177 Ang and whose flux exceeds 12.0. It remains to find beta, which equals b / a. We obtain 1.2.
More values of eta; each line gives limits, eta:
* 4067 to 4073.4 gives 167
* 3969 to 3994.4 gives 121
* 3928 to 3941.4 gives 95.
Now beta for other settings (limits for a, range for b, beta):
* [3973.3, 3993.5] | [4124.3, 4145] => 1.4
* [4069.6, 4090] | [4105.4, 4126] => 0.7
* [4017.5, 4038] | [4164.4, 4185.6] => 0.9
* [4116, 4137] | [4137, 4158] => 1.6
